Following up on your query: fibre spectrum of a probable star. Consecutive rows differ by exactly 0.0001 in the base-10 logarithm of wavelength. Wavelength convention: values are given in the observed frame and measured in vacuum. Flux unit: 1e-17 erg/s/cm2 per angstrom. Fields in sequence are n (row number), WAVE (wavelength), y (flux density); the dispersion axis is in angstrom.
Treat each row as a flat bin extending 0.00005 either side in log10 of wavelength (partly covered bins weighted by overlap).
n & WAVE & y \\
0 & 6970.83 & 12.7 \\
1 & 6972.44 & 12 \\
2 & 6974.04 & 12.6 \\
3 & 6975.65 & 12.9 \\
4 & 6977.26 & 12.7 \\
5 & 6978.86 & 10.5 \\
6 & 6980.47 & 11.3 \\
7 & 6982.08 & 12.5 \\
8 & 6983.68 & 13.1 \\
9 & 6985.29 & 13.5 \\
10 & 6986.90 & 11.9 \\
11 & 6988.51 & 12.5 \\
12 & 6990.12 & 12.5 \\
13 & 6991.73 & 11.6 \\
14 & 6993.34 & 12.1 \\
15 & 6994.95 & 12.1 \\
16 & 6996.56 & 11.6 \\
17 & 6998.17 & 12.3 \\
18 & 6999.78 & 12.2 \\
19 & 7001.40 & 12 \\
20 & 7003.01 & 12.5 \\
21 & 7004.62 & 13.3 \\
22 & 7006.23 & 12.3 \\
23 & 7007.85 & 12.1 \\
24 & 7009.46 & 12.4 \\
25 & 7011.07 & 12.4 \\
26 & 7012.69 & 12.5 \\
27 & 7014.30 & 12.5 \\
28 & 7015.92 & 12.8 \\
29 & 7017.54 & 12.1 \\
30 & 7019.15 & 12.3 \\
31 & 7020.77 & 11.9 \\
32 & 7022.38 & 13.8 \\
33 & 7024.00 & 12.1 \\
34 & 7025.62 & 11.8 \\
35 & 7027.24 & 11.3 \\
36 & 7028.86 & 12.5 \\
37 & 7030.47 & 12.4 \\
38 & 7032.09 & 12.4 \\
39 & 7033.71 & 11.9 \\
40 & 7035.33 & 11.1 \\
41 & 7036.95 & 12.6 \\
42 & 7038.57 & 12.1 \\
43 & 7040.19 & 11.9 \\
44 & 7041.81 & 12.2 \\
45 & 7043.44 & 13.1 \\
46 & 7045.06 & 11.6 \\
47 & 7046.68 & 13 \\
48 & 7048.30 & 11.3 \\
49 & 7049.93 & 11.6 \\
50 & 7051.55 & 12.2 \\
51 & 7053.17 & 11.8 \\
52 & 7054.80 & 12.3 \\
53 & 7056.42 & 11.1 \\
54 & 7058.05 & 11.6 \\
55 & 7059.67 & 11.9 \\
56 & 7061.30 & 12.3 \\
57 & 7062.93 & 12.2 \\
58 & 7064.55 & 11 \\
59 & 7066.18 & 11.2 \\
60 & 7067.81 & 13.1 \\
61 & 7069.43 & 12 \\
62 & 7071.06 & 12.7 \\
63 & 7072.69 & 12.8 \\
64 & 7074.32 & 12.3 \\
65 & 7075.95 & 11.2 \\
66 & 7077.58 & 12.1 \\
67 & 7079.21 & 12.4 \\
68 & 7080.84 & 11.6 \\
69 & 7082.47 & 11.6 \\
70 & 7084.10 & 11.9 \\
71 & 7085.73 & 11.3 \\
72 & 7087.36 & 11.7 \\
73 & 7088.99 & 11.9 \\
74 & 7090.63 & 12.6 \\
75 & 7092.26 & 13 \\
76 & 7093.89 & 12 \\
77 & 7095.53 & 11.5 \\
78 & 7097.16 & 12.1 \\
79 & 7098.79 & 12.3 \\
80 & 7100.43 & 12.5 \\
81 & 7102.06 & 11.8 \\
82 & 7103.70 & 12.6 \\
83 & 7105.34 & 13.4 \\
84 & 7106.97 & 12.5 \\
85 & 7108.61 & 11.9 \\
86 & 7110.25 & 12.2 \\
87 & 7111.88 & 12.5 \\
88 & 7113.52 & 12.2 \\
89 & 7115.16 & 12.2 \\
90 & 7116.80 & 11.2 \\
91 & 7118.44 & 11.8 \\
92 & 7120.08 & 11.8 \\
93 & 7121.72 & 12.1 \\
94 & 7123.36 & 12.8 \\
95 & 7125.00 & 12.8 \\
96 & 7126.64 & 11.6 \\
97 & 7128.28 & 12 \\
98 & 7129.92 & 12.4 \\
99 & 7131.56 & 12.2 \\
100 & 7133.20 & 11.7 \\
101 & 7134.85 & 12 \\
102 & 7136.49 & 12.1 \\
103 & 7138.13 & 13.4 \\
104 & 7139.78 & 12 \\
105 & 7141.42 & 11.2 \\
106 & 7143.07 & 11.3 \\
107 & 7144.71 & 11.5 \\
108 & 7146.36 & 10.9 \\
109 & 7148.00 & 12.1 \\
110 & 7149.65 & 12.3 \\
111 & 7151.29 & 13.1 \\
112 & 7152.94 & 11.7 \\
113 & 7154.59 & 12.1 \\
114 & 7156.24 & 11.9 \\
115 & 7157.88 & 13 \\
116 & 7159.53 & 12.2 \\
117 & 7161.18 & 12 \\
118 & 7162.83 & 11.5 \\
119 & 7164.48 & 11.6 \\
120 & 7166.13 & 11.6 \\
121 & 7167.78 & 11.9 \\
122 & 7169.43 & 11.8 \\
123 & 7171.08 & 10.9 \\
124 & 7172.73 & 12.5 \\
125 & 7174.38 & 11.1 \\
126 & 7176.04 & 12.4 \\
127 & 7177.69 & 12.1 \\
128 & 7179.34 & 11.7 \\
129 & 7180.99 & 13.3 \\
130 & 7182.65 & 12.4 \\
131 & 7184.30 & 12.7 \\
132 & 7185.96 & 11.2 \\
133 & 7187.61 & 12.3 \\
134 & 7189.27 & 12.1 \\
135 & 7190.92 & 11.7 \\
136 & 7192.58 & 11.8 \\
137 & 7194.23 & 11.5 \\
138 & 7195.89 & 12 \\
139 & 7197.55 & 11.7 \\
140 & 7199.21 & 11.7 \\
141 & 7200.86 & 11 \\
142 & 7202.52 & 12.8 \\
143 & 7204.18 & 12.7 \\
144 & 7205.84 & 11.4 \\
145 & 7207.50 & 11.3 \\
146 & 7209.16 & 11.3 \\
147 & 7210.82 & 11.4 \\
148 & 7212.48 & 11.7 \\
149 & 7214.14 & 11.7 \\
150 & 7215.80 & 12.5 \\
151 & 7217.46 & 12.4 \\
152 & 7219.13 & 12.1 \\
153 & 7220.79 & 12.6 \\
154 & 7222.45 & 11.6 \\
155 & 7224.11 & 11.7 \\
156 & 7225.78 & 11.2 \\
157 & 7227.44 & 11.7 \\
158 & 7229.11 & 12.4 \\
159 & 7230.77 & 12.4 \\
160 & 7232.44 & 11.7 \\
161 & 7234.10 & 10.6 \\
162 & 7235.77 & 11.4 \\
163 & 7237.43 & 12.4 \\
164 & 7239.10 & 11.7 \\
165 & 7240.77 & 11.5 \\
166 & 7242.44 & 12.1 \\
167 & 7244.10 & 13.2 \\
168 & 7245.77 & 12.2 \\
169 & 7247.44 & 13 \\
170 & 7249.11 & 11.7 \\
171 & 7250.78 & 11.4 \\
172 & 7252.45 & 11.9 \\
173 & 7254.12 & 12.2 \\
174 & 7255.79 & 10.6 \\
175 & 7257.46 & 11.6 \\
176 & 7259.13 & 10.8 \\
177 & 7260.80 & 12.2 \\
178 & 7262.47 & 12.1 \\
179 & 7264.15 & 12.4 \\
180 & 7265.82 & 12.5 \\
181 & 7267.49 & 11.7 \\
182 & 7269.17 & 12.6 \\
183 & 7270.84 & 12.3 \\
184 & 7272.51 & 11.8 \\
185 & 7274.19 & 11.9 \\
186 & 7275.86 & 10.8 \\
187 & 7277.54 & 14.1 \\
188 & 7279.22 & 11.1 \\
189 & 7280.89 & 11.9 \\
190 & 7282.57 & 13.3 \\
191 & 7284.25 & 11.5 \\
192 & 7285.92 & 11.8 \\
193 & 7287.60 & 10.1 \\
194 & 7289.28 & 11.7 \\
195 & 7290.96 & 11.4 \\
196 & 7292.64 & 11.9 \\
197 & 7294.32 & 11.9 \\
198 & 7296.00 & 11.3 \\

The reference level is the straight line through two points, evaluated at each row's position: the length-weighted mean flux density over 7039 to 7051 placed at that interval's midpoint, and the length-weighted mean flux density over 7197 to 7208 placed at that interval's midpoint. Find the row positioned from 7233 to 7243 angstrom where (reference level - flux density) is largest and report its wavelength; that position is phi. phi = 7234.10 angstrom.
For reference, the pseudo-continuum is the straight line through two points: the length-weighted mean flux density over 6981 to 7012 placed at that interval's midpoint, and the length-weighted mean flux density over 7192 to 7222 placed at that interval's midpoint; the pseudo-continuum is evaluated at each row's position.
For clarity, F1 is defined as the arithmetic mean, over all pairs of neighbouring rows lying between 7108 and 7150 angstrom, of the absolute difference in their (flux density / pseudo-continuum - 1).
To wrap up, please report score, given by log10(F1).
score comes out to -1.38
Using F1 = 0.041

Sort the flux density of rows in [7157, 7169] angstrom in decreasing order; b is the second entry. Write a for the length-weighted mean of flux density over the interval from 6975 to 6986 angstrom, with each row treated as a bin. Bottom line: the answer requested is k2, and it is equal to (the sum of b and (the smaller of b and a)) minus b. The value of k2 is 12.20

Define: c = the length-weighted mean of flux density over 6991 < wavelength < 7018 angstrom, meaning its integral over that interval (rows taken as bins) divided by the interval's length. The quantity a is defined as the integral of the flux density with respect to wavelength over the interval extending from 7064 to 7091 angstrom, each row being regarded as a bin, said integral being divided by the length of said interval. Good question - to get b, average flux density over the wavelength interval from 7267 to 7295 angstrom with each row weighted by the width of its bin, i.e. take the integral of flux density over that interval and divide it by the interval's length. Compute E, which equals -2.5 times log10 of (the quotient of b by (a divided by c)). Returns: -2.72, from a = 12.0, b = 11.9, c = 12.3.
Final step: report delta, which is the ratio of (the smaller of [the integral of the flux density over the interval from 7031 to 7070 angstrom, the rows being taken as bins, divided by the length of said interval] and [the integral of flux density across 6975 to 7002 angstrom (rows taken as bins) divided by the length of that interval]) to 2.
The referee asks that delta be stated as 5.99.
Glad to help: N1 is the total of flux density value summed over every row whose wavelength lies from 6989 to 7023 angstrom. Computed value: 259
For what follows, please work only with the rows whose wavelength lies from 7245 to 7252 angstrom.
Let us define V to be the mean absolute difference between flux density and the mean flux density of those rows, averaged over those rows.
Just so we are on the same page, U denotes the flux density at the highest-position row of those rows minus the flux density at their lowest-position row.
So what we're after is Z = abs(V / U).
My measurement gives 0.7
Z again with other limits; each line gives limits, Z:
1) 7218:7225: 0.9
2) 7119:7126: 0.4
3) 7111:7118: 0.3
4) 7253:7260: 0.4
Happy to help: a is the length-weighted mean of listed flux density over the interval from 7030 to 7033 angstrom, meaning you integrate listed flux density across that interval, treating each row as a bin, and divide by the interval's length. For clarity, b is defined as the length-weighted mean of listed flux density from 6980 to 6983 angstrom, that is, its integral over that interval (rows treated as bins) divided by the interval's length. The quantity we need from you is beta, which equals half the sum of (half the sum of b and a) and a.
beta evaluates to 12.3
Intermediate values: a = 12.4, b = 12.0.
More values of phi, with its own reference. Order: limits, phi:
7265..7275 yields 7267.49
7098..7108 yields 7102.06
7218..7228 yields 7225.78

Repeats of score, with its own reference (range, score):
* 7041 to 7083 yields -1.21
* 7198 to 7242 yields -1.34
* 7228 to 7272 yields -1.22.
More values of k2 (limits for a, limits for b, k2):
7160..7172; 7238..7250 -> 11.64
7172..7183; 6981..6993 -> 12.20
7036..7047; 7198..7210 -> 12.31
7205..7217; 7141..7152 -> 11.64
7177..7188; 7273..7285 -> 12.25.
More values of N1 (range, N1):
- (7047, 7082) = 251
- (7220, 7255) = 251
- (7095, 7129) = 256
